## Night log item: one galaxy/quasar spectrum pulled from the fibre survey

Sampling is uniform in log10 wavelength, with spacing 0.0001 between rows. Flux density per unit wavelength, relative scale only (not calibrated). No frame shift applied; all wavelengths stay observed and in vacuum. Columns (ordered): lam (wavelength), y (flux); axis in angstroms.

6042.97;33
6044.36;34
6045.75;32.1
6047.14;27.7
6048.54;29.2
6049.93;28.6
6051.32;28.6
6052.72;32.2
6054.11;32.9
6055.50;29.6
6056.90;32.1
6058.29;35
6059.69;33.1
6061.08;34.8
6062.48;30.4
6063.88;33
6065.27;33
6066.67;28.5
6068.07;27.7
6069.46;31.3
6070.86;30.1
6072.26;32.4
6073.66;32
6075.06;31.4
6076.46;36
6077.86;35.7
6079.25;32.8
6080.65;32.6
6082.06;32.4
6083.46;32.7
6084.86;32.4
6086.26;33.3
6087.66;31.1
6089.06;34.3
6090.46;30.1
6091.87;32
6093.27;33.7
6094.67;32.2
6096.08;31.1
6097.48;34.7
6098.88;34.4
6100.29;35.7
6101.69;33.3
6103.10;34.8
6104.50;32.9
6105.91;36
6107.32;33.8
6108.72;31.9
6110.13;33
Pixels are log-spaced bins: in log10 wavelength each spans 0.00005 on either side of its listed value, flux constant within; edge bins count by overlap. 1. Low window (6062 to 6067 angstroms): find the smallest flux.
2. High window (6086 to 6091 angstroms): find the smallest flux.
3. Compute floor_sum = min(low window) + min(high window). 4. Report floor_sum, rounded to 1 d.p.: 58.6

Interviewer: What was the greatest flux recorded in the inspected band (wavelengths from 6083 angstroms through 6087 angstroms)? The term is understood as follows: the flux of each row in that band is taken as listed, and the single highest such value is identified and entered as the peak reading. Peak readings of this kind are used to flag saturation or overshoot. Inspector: 33.3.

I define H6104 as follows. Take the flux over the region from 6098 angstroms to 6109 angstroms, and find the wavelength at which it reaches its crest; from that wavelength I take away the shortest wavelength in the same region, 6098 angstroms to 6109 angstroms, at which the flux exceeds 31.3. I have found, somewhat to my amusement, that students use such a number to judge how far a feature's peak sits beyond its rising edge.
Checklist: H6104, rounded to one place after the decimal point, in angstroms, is 7.0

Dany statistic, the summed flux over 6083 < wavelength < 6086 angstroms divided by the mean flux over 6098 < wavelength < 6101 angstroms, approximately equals 1.86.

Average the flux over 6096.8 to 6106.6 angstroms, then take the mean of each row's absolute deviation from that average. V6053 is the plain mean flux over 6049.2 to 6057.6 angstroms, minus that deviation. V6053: 29.8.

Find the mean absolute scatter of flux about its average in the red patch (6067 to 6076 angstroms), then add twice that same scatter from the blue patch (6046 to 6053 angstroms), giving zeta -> 3.6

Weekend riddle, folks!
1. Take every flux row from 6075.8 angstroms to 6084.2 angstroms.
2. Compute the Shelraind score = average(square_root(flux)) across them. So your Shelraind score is 5.80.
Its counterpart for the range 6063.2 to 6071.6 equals 5.53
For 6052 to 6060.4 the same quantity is 5.70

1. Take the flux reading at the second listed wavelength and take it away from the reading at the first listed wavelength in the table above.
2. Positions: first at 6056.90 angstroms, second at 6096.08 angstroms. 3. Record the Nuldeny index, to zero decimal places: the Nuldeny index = 1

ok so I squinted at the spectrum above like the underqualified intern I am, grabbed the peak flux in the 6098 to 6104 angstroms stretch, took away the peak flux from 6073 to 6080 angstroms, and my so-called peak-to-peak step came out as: 0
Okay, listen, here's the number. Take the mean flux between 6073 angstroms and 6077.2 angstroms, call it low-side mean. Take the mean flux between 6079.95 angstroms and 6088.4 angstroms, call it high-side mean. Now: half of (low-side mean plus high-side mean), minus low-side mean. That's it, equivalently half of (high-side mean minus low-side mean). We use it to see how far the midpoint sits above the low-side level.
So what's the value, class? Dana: -0.4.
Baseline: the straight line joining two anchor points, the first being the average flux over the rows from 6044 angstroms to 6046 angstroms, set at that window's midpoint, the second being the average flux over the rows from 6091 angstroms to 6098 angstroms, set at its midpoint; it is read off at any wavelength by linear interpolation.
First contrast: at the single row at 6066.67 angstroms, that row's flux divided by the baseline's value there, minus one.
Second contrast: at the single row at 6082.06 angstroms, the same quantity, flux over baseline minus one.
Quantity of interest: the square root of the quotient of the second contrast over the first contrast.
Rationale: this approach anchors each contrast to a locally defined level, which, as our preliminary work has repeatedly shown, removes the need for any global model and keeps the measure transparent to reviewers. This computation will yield 0.3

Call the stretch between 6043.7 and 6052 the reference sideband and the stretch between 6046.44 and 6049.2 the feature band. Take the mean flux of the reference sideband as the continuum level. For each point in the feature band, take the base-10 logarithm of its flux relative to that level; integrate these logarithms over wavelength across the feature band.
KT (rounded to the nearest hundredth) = -0.07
